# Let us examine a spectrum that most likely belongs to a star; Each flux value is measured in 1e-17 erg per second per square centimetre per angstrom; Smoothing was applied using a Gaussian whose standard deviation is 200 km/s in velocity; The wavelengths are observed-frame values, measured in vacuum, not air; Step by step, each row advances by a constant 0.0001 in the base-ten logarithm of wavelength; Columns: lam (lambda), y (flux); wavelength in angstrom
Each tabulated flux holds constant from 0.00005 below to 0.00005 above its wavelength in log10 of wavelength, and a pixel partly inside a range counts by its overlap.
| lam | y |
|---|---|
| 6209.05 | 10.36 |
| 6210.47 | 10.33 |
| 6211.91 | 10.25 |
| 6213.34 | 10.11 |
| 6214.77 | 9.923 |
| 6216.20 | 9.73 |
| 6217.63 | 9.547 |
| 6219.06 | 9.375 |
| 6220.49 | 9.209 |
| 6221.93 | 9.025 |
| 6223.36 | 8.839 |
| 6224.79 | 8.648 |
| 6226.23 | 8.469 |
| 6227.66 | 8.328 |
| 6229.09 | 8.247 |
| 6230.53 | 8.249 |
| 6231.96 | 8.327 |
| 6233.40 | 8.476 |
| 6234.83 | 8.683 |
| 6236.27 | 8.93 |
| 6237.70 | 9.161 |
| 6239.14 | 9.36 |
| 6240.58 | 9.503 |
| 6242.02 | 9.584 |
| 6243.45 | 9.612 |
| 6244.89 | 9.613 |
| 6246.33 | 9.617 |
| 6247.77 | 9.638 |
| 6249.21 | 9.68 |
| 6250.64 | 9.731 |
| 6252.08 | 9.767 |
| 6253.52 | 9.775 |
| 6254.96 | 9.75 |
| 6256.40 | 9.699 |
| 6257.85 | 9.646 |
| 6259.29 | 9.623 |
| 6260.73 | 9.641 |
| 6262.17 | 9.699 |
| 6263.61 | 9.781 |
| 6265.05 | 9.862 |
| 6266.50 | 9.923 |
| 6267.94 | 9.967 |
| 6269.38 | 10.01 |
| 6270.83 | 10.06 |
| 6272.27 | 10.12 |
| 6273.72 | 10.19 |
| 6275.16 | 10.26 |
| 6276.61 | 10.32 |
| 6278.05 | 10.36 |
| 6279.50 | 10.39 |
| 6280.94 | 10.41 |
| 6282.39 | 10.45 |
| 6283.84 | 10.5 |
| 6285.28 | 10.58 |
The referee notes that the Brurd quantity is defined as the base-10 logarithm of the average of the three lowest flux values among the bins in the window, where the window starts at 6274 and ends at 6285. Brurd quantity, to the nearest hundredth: 1.01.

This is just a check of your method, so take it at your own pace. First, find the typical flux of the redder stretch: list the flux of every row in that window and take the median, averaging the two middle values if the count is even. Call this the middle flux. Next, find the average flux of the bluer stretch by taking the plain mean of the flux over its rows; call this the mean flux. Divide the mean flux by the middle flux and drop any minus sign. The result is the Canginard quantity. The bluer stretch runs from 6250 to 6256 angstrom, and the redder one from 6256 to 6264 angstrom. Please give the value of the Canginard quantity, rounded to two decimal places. 1.01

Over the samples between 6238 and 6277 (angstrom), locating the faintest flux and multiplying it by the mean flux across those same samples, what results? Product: 92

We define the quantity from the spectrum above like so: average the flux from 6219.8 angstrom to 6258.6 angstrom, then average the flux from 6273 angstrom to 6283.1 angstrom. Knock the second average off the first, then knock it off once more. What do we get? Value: -11.5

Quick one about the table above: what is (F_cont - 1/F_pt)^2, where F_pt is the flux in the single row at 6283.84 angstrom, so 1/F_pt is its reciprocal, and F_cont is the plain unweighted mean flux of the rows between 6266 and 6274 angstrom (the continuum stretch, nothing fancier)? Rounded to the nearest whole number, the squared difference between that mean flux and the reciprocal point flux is 99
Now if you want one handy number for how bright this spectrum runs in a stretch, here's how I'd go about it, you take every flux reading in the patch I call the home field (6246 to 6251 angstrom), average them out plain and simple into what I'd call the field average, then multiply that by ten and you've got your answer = 97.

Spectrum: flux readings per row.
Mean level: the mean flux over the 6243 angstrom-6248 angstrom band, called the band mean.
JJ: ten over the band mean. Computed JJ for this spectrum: 1.04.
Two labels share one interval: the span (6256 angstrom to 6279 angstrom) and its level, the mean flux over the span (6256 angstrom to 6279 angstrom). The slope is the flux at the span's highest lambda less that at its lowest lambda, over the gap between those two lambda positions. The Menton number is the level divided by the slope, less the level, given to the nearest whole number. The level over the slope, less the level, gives 316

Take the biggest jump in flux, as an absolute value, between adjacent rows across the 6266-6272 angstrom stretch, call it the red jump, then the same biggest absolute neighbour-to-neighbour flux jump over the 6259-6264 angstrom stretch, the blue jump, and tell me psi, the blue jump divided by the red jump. 1.6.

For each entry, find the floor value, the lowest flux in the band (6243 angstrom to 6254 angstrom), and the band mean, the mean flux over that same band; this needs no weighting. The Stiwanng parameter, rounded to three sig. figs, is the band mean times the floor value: 93.0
